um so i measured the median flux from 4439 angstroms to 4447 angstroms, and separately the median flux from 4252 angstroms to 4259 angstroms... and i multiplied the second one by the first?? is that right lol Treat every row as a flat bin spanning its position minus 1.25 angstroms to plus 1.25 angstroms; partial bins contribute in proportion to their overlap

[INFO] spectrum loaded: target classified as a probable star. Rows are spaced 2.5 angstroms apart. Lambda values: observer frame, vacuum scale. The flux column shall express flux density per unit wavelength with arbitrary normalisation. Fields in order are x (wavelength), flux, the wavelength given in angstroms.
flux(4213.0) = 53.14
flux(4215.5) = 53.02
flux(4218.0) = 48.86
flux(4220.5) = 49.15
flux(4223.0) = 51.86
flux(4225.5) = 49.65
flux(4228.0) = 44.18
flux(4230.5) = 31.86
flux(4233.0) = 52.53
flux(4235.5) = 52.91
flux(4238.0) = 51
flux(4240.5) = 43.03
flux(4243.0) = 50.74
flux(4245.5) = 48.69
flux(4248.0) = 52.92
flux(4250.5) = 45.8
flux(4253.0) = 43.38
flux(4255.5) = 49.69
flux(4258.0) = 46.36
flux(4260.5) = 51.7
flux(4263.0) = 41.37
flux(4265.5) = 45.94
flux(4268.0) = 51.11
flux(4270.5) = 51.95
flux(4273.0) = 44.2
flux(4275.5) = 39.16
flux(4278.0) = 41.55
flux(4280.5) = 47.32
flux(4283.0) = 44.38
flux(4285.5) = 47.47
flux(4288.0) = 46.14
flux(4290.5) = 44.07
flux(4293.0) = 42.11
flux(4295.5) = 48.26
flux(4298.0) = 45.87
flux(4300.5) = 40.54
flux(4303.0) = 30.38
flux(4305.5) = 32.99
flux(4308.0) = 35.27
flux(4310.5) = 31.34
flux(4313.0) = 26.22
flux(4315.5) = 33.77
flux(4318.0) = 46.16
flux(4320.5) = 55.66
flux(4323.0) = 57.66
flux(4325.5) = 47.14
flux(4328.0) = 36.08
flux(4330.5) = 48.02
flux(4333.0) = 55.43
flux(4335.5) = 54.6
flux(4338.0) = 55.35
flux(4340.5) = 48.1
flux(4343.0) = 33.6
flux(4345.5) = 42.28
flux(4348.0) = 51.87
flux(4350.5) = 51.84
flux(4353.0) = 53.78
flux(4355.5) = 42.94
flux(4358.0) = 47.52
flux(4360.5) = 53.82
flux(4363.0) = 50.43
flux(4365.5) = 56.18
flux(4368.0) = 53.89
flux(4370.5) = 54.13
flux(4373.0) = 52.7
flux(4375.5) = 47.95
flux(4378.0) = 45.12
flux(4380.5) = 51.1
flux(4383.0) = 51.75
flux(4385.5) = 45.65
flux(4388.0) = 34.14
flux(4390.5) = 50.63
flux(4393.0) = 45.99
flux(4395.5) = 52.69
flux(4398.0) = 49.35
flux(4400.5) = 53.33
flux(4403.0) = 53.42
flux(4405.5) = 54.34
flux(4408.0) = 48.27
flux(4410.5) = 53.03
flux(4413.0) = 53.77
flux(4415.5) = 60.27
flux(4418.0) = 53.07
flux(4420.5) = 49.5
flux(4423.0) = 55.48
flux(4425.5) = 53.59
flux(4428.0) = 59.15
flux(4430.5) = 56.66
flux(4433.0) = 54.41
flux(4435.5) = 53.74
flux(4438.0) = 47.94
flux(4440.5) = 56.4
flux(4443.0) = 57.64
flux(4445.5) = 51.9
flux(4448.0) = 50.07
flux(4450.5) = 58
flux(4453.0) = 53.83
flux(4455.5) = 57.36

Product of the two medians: 2615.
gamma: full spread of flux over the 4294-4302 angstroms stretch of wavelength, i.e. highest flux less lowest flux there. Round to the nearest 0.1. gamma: 7.7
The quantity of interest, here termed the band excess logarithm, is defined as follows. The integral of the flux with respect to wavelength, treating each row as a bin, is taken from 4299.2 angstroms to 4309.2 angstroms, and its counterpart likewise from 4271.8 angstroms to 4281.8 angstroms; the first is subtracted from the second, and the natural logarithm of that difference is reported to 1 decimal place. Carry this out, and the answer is 4.4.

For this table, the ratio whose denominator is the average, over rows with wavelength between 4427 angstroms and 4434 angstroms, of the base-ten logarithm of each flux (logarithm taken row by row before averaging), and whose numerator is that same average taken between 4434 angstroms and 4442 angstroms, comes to 0.98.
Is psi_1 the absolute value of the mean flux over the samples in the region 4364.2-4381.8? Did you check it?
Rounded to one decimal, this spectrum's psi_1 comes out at 51.6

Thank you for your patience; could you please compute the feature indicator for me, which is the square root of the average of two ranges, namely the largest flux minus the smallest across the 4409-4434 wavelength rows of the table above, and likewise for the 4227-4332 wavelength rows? 4.59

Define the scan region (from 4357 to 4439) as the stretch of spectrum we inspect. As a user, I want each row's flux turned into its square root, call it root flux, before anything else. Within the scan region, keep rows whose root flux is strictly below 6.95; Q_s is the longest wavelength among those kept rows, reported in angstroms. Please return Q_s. 4438.0 angstroms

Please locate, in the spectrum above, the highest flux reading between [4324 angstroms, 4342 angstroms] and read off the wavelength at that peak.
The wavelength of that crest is 4333.0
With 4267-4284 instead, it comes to 4270.5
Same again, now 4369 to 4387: 4370.5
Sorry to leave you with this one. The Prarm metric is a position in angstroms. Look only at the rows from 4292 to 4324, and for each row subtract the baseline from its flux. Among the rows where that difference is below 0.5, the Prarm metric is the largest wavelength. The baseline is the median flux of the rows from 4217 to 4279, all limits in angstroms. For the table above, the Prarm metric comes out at 4318.0 angstroms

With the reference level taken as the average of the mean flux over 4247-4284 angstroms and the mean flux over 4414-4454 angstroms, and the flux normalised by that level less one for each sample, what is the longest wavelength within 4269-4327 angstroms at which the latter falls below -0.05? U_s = 4325.5 angstroms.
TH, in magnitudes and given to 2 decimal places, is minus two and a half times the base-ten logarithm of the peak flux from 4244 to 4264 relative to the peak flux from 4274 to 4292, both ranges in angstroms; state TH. -0.12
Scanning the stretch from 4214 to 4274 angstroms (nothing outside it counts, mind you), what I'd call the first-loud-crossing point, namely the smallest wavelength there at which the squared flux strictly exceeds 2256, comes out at 4215.5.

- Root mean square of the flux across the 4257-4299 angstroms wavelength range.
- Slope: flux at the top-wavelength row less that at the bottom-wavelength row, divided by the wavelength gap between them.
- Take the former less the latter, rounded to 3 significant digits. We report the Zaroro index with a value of 46.0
